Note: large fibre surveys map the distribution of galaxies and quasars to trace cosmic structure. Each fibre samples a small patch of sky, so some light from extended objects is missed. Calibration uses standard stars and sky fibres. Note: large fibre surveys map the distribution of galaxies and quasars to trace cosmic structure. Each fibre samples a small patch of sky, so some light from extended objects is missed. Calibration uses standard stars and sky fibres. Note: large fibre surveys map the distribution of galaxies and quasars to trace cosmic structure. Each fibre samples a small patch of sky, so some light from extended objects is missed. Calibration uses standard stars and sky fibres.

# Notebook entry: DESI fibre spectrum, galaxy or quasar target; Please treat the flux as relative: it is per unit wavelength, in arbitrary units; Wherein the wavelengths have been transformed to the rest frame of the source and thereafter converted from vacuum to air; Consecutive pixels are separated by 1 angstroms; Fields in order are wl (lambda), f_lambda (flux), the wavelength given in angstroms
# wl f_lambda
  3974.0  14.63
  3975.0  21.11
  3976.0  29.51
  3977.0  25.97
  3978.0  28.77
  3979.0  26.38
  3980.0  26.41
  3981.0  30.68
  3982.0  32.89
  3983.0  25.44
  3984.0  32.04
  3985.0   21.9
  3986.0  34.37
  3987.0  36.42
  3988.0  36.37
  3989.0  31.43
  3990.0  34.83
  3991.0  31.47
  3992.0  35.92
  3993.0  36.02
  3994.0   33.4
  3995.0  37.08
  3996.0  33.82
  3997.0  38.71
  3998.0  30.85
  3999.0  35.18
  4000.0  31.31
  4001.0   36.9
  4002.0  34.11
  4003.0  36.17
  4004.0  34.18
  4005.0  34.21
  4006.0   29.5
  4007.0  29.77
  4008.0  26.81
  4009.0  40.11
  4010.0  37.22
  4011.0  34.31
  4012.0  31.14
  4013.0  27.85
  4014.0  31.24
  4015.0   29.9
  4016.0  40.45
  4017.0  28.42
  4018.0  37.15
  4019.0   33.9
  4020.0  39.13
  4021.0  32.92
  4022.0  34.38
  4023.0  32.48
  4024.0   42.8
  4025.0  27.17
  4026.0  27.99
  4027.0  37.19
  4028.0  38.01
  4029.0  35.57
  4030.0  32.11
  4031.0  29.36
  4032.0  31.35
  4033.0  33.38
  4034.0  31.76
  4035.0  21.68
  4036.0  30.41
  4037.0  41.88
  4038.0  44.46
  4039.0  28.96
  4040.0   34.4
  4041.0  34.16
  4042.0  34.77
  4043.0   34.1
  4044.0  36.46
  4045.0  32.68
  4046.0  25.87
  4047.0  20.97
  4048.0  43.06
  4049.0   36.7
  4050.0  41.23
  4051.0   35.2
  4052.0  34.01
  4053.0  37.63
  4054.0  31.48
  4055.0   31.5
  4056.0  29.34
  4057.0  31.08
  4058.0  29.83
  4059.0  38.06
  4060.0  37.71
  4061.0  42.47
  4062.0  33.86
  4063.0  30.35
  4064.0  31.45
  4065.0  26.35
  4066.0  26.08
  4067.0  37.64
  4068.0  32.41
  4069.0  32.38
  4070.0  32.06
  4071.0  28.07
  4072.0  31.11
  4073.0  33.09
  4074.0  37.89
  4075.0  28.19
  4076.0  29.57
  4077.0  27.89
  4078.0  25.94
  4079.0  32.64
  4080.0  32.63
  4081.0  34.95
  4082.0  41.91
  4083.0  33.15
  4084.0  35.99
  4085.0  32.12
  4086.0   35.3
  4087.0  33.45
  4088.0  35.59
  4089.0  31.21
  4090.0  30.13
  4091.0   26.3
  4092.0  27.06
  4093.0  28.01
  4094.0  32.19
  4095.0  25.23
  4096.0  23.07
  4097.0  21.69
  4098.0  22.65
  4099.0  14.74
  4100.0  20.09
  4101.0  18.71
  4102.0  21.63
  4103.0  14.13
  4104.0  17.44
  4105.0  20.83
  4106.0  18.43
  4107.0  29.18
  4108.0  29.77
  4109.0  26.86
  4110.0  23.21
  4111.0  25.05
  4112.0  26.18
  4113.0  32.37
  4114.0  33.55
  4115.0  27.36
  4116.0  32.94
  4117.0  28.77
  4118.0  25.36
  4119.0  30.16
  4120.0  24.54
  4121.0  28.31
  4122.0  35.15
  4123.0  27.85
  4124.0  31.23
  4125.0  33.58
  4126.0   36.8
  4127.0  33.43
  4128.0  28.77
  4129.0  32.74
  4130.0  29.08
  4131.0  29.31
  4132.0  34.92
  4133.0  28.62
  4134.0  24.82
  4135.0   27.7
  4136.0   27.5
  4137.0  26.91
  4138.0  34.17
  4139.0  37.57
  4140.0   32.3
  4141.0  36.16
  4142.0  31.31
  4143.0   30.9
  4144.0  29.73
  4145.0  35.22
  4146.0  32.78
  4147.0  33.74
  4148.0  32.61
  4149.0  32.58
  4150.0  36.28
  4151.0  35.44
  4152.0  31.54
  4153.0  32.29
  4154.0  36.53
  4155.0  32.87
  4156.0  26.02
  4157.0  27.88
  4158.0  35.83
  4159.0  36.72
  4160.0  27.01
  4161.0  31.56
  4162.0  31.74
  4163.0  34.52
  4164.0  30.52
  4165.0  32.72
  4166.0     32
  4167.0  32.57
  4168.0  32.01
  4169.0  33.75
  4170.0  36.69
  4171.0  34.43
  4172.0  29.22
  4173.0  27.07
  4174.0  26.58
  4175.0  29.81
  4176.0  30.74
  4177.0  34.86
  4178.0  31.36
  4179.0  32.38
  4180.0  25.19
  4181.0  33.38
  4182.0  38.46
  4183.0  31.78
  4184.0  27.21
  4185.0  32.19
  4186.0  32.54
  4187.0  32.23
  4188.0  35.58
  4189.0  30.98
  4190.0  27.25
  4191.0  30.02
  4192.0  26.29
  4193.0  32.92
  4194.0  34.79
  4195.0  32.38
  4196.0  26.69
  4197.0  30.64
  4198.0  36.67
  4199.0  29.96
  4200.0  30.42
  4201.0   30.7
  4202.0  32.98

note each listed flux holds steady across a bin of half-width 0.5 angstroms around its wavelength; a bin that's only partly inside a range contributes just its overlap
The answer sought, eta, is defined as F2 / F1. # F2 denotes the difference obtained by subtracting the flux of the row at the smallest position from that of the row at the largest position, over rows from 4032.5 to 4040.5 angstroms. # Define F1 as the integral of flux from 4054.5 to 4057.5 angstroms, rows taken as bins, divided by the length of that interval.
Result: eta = 0.03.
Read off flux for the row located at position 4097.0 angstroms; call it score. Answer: 21.69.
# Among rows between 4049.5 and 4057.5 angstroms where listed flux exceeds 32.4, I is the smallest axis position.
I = 4050.0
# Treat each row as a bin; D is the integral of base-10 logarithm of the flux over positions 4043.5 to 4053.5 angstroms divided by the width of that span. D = 1.53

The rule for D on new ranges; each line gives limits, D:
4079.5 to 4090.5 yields 1.53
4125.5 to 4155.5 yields 1.50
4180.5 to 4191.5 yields 1.50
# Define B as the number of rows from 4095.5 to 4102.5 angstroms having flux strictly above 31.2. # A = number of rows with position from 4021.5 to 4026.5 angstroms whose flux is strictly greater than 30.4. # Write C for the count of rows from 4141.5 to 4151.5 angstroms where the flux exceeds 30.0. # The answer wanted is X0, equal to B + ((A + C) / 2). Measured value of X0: 6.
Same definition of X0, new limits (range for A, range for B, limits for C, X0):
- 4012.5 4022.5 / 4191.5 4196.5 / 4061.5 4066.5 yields 8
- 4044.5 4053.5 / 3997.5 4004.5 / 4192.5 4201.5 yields 13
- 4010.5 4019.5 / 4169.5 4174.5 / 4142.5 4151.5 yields 9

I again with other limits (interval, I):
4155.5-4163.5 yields 4158.0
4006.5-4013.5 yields 4009.0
